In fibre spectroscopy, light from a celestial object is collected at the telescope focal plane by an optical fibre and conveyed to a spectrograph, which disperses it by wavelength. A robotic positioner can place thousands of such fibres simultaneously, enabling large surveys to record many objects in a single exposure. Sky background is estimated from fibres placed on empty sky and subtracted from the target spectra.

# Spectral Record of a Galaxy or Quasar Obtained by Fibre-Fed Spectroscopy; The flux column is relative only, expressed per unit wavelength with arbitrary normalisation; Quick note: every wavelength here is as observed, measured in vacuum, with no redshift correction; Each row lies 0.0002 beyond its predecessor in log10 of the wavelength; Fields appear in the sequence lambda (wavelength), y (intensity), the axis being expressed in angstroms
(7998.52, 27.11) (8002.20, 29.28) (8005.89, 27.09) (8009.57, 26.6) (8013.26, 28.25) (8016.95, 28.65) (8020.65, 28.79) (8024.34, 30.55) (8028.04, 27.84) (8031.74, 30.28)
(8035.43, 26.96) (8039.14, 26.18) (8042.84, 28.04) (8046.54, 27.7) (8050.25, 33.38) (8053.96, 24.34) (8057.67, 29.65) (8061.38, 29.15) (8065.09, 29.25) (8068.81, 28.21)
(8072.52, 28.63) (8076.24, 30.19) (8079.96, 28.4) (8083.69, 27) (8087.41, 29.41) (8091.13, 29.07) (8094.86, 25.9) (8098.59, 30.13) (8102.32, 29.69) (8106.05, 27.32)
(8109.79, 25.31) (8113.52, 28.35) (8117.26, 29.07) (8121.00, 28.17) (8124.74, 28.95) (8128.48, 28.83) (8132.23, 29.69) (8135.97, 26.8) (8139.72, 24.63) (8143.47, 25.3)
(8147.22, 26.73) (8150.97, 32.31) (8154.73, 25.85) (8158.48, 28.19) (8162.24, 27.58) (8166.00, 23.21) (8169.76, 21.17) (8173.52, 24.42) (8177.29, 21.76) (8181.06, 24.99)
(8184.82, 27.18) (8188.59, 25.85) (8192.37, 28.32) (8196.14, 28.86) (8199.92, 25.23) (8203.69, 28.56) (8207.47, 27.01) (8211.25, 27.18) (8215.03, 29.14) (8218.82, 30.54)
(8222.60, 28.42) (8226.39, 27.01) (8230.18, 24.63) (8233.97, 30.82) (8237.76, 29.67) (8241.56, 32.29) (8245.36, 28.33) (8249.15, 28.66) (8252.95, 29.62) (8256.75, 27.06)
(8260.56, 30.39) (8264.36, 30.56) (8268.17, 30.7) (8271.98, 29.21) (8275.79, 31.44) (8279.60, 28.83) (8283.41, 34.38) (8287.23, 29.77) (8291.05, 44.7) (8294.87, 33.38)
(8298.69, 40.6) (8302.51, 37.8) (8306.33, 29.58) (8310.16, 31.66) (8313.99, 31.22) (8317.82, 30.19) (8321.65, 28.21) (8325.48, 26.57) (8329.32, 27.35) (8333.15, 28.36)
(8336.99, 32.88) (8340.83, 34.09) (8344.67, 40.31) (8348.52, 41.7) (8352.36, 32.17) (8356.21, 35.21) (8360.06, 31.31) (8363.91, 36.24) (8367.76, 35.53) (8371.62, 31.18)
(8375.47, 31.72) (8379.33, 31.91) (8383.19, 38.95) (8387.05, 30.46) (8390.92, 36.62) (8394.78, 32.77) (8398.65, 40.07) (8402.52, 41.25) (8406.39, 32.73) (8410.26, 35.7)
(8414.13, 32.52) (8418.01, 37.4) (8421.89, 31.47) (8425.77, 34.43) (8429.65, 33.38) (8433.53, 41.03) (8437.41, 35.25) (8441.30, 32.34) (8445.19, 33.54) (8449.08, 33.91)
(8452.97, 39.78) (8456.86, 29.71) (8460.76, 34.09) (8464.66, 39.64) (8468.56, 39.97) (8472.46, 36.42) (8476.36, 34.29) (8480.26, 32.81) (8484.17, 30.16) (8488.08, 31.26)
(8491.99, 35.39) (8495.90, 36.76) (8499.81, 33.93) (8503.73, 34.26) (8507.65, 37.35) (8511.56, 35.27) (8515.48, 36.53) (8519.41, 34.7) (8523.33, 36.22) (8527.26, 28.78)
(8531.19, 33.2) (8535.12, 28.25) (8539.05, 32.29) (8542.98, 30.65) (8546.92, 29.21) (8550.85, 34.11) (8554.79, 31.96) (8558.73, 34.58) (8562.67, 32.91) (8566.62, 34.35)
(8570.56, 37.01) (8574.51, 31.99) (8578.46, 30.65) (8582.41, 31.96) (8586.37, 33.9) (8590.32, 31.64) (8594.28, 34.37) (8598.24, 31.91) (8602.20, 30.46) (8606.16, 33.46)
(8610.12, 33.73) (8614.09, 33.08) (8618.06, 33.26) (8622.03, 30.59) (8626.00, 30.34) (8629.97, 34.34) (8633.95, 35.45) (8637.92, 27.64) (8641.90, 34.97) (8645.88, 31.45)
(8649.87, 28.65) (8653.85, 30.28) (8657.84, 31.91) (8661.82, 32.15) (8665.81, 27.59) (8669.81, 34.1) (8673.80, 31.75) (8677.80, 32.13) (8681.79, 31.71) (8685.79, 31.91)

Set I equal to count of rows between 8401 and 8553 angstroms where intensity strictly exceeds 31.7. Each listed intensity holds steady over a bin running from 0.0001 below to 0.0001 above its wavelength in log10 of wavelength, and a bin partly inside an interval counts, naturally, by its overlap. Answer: 31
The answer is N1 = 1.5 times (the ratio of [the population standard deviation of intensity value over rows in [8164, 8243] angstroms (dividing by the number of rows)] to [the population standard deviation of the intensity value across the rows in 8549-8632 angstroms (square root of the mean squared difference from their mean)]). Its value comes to 2.6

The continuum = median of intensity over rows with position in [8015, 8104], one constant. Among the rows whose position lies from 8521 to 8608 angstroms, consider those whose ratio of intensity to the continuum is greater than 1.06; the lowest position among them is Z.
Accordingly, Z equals 8523.33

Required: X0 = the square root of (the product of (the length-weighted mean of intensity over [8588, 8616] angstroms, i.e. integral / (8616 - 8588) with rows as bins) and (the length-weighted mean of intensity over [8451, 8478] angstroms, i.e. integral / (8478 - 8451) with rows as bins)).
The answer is 34.4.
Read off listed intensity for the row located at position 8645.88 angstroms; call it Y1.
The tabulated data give 31.45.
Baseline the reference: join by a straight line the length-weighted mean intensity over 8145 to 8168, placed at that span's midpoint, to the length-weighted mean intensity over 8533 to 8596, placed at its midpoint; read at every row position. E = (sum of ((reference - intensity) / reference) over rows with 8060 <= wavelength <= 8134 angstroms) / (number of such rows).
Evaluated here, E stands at -0.08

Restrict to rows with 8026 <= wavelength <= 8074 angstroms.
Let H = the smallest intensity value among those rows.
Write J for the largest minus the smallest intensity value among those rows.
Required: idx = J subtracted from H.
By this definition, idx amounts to 15.3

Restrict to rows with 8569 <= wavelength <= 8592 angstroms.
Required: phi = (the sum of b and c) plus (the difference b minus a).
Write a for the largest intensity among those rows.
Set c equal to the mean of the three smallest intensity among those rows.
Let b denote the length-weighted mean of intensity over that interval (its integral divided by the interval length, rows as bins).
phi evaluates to 60.0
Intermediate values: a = 37.01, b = 33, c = 31.4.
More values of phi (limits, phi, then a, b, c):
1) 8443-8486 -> 60.8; 39.97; 35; 30.9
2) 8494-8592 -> 58.0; 37.35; 33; 28.7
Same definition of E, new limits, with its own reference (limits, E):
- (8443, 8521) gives -0.11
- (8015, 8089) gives -0.10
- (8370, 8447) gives -0.14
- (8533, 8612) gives 0.00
